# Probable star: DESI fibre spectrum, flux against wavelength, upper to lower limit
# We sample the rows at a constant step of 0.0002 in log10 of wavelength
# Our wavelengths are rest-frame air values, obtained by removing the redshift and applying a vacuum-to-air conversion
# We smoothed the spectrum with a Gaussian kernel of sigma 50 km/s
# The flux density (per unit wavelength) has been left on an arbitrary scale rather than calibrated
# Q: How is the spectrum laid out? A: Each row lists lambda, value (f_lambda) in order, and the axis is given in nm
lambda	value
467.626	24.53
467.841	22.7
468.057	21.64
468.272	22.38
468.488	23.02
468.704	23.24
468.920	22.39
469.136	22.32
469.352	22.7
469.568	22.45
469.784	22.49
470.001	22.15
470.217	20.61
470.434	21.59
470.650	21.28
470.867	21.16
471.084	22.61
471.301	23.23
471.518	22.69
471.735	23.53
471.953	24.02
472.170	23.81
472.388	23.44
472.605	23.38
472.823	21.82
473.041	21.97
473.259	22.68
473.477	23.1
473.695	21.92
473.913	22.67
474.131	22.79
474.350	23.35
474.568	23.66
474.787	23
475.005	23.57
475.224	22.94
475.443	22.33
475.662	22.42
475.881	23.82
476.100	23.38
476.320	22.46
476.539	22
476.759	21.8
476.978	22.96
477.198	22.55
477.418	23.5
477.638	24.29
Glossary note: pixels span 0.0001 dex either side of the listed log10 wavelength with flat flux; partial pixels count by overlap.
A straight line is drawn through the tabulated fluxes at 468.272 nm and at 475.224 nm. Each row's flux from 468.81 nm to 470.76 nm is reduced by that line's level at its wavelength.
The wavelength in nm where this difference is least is 470.217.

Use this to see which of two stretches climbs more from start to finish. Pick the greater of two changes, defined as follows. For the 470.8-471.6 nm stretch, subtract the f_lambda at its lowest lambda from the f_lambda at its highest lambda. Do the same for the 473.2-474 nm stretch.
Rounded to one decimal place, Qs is 1.5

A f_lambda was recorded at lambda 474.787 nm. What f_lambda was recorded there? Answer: 23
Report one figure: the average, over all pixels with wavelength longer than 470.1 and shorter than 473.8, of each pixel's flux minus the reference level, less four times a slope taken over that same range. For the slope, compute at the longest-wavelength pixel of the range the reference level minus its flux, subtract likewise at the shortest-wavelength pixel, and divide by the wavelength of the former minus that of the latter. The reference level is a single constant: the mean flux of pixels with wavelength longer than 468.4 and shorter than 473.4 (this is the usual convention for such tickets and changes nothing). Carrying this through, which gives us 1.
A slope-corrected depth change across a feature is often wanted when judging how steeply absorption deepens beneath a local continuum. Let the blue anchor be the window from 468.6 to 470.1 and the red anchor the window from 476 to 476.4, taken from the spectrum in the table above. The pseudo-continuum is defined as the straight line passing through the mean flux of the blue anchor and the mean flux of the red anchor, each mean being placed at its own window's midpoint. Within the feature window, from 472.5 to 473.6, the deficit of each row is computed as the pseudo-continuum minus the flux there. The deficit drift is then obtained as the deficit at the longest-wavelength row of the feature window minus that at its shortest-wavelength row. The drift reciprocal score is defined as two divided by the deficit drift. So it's 6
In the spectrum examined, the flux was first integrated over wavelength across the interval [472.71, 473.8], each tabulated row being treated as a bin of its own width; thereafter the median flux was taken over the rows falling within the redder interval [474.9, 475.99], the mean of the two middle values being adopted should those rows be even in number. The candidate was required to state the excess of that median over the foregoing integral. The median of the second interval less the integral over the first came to -1.4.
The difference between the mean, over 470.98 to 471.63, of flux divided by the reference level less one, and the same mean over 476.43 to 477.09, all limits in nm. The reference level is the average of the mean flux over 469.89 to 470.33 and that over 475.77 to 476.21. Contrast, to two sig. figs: 0.026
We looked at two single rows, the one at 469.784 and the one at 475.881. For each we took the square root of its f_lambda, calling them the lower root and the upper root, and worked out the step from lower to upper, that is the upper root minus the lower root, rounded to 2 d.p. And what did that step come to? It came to 0.14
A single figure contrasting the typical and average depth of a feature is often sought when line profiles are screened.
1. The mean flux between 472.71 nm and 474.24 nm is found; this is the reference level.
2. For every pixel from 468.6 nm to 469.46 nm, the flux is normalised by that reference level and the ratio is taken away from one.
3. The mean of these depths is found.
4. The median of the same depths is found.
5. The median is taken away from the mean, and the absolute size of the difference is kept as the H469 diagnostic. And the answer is 0.005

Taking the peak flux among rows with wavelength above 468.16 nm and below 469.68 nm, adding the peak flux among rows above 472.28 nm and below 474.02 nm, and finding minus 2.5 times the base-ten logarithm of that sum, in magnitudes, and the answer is -4.17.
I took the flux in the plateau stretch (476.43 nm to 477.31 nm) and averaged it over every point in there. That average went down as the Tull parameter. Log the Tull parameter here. 22.3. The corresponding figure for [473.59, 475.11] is 23.0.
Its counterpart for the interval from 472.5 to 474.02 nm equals 22.5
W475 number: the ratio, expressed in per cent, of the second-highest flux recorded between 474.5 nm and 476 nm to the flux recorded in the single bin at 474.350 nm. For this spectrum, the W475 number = 101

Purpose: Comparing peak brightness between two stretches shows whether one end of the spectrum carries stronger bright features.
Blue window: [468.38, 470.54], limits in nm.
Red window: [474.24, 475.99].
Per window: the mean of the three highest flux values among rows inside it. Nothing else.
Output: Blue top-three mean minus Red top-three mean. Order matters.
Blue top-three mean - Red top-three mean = -0.70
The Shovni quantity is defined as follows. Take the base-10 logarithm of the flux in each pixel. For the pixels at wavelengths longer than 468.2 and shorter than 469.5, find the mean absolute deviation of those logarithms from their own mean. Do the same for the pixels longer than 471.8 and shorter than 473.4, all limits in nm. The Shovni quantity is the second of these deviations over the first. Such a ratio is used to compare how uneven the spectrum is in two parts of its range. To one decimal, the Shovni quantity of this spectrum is 2.3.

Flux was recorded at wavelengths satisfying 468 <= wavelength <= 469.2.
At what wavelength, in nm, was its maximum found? 468.704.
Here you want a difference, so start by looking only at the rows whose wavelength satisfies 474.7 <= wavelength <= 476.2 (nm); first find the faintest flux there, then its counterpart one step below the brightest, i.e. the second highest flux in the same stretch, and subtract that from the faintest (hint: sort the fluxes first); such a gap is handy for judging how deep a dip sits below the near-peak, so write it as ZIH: -1.24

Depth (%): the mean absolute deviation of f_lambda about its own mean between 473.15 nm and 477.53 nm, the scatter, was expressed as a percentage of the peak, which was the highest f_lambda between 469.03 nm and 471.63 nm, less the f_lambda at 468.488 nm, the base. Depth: 230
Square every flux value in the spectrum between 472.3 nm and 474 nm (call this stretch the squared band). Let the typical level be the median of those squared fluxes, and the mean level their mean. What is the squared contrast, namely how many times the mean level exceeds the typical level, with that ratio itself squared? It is 0.99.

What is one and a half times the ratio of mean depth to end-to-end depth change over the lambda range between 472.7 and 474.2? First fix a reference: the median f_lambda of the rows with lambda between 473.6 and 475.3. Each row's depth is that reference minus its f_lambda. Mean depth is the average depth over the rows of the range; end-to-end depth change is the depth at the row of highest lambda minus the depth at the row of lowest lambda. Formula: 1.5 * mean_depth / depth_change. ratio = -0.8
